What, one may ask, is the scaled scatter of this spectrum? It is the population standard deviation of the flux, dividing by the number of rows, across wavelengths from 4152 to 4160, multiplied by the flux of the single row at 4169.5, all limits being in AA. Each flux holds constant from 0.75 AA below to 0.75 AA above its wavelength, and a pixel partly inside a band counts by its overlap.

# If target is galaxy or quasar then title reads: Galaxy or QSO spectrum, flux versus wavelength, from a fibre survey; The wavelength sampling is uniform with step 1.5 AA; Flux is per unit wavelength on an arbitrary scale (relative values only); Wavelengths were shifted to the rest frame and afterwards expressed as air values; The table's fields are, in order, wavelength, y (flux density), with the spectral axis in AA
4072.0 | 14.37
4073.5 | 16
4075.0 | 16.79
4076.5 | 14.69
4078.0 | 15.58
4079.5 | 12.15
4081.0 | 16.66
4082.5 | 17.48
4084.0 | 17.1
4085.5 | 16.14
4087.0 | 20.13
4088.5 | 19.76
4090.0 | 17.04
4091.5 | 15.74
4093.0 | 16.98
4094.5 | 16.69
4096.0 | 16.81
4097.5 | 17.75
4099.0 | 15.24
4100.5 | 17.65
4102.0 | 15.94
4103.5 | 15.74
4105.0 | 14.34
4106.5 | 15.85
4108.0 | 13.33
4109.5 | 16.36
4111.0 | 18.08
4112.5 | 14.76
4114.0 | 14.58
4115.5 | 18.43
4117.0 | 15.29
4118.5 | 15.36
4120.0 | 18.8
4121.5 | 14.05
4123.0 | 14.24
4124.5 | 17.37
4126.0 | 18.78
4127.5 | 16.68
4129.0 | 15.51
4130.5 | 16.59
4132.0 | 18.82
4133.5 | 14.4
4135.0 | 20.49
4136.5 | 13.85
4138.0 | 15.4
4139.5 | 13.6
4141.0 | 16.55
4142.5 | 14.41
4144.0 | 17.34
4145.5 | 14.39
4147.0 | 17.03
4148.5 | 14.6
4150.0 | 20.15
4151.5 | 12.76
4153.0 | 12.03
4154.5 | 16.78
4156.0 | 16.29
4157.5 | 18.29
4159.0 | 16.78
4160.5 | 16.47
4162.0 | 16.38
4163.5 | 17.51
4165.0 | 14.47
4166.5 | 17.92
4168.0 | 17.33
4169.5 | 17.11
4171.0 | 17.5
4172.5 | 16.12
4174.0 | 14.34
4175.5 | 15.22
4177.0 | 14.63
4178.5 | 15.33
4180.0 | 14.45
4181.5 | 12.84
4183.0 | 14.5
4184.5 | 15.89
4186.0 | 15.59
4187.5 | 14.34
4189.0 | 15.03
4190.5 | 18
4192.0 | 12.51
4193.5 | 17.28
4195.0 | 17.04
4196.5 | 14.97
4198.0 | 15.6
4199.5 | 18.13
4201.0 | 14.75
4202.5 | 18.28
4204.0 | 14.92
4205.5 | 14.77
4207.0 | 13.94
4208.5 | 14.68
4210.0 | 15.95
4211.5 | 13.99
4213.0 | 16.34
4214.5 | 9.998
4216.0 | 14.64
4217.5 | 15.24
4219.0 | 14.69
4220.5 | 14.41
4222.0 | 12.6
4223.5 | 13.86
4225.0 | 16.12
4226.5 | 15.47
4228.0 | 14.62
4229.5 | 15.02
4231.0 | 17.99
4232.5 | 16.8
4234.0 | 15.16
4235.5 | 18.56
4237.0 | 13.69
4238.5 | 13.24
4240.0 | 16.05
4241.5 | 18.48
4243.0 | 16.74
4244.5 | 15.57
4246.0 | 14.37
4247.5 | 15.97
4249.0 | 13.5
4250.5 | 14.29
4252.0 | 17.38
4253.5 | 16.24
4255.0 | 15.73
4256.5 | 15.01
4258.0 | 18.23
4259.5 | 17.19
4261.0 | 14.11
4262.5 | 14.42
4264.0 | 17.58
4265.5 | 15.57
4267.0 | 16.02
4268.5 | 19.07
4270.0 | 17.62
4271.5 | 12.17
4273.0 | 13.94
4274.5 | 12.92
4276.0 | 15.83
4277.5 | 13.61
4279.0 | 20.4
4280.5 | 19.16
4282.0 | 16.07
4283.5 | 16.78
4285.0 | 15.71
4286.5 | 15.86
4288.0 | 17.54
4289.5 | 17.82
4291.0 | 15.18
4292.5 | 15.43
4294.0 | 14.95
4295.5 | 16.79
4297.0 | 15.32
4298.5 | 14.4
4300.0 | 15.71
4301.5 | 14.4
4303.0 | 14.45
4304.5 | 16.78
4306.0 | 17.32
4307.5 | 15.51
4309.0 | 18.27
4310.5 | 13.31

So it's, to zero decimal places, 36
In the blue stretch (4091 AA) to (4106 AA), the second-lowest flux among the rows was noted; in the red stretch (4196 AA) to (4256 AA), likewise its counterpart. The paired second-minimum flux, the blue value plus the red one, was 27.8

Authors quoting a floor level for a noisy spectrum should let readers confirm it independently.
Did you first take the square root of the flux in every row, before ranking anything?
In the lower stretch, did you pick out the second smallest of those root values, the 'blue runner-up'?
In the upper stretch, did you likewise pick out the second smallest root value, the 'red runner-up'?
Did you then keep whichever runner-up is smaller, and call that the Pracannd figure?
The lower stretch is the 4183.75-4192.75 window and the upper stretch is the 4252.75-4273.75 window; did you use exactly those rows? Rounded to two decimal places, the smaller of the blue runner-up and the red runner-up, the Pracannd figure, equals 3.73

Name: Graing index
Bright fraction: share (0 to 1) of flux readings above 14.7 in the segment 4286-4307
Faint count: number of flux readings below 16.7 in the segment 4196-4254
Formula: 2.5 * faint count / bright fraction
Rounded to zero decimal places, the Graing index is 99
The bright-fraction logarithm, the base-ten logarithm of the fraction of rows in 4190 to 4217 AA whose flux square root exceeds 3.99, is -0.41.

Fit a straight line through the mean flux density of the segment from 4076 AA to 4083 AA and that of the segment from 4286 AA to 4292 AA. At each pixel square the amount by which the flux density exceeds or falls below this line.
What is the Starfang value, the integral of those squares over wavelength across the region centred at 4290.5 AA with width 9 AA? 14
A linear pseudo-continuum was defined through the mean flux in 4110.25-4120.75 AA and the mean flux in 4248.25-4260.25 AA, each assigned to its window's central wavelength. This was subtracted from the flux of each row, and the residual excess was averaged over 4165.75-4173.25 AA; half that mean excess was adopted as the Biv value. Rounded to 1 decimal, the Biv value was 0.5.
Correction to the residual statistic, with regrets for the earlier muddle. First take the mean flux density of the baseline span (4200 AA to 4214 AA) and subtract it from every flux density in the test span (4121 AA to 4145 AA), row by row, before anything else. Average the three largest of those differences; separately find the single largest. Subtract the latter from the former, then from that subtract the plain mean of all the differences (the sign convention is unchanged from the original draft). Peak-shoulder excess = -2.0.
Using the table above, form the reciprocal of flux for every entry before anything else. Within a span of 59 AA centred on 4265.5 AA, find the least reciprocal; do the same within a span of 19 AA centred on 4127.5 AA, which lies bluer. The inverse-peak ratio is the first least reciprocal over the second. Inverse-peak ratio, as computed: 1.00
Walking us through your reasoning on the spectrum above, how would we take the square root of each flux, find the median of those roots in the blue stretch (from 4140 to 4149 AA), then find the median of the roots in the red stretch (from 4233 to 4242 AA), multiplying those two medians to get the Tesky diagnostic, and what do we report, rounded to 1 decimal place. 15.6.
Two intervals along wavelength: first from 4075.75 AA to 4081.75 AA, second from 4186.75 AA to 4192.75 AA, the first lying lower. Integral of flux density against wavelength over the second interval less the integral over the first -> 1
